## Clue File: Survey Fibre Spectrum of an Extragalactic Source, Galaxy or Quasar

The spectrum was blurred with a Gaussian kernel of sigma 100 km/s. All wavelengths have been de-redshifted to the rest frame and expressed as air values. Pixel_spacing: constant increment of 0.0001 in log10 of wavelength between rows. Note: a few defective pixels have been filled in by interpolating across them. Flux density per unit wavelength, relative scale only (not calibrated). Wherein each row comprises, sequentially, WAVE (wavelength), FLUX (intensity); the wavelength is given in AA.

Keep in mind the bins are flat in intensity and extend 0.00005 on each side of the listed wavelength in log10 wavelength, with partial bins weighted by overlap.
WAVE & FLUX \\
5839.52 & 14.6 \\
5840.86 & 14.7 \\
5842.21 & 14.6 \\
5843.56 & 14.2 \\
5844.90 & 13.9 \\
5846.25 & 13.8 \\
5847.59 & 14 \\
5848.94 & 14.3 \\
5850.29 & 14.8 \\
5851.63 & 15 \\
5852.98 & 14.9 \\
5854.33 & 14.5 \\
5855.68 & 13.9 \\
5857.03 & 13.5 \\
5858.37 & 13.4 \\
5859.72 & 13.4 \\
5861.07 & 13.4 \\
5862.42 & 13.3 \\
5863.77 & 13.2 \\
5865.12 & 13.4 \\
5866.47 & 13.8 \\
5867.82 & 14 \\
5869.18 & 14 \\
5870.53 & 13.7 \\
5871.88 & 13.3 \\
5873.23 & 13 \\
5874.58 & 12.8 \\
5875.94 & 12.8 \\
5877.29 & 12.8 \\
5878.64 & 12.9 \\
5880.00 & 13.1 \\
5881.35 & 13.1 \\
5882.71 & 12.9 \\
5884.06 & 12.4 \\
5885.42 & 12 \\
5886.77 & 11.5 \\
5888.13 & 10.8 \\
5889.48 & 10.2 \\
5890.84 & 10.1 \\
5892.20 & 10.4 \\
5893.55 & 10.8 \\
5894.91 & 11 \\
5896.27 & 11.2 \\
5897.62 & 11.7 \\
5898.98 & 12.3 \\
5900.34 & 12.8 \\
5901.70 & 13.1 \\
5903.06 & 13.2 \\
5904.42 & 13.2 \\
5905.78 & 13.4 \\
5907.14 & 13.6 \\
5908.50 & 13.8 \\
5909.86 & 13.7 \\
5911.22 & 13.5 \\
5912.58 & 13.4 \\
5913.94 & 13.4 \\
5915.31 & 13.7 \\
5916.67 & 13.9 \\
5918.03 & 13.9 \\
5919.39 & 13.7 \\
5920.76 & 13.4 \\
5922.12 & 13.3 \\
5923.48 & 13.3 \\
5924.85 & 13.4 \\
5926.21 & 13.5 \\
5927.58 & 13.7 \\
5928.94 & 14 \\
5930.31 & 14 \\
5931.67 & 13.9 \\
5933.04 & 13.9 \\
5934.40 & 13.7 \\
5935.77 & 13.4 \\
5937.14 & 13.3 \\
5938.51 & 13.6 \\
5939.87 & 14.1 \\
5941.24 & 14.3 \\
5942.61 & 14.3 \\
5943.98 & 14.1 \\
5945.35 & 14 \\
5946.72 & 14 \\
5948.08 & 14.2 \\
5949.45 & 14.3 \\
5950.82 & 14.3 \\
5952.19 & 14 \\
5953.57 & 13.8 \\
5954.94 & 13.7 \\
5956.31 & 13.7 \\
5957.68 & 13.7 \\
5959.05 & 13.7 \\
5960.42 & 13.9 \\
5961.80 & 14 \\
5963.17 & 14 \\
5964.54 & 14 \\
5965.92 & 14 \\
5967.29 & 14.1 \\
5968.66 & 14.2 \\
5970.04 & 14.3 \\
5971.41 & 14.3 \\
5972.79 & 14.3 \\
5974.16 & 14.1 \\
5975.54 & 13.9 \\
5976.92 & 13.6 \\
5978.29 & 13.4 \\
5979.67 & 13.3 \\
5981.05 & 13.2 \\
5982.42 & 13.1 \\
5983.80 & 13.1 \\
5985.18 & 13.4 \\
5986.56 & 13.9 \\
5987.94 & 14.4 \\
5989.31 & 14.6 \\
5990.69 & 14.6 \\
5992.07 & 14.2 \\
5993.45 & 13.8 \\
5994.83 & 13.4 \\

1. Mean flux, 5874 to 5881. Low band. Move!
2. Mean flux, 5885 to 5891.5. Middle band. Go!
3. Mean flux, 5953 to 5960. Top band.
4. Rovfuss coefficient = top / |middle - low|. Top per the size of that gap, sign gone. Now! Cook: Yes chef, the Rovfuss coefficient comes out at 7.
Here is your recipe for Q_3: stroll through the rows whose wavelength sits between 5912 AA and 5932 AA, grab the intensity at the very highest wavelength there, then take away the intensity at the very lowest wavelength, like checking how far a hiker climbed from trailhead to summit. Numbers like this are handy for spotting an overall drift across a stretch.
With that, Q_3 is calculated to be 0.5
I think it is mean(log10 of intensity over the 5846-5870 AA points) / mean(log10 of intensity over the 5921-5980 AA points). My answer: 1.001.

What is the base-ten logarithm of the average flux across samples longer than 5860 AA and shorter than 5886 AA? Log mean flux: 1.12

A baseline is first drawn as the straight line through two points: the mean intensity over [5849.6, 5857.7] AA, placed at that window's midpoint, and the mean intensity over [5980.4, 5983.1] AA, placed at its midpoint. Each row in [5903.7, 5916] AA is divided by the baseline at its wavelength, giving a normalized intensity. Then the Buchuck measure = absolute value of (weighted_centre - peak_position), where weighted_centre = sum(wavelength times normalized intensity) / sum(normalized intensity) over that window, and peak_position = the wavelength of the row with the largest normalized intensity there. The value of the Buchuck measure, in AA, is 1.4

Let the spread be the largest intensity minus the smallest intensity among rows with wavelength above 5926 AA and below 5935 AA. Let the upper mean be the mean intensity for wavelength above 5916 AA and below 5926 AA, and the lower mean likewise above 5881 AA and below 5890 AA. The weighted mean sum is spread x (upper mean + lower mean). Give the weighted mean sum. 13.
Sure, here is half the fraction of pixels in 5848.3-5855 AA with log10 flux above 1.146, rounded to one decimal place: 0.5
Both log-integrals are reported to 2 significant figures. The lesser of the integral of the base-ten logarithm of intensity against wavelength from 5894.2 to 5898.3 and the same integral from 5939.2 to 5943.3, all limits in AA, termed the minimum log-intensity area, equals 4.3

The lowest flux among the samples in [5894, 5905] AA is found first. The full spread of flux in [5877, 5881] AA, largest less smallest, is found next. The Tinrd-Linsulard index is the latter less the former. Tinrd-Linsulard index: -10.7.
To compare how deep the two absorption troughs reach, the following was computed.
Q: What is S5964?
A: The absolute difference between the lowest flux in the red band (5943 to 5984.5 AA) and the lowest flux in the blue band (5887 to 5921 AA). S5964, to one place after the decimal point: 3.0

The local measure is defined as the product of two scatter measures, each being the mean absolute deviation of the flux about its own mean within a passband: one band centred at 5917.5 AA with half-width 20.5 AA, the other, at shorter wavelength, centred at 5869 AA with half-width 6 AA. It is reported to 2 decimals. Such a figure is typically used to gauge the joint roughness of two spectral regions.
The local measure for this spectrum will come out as 0.12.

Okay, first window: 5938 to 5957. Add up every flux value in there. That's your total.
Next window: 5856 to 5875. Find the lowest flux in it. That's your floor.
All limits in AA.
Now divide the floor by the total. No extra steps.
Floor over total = 0.0652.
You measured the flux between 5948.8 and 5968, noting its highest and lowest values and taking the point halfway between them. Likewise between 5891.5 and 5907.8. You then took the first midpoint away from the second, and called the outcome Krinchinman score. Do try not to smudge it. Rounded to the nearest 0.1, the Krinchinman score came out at -2.0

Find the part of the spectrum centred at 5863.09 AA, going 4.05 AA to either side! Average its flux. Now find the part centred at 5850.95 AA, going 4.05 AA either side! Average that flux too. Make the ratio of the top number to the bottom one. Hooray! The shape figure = 0.92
